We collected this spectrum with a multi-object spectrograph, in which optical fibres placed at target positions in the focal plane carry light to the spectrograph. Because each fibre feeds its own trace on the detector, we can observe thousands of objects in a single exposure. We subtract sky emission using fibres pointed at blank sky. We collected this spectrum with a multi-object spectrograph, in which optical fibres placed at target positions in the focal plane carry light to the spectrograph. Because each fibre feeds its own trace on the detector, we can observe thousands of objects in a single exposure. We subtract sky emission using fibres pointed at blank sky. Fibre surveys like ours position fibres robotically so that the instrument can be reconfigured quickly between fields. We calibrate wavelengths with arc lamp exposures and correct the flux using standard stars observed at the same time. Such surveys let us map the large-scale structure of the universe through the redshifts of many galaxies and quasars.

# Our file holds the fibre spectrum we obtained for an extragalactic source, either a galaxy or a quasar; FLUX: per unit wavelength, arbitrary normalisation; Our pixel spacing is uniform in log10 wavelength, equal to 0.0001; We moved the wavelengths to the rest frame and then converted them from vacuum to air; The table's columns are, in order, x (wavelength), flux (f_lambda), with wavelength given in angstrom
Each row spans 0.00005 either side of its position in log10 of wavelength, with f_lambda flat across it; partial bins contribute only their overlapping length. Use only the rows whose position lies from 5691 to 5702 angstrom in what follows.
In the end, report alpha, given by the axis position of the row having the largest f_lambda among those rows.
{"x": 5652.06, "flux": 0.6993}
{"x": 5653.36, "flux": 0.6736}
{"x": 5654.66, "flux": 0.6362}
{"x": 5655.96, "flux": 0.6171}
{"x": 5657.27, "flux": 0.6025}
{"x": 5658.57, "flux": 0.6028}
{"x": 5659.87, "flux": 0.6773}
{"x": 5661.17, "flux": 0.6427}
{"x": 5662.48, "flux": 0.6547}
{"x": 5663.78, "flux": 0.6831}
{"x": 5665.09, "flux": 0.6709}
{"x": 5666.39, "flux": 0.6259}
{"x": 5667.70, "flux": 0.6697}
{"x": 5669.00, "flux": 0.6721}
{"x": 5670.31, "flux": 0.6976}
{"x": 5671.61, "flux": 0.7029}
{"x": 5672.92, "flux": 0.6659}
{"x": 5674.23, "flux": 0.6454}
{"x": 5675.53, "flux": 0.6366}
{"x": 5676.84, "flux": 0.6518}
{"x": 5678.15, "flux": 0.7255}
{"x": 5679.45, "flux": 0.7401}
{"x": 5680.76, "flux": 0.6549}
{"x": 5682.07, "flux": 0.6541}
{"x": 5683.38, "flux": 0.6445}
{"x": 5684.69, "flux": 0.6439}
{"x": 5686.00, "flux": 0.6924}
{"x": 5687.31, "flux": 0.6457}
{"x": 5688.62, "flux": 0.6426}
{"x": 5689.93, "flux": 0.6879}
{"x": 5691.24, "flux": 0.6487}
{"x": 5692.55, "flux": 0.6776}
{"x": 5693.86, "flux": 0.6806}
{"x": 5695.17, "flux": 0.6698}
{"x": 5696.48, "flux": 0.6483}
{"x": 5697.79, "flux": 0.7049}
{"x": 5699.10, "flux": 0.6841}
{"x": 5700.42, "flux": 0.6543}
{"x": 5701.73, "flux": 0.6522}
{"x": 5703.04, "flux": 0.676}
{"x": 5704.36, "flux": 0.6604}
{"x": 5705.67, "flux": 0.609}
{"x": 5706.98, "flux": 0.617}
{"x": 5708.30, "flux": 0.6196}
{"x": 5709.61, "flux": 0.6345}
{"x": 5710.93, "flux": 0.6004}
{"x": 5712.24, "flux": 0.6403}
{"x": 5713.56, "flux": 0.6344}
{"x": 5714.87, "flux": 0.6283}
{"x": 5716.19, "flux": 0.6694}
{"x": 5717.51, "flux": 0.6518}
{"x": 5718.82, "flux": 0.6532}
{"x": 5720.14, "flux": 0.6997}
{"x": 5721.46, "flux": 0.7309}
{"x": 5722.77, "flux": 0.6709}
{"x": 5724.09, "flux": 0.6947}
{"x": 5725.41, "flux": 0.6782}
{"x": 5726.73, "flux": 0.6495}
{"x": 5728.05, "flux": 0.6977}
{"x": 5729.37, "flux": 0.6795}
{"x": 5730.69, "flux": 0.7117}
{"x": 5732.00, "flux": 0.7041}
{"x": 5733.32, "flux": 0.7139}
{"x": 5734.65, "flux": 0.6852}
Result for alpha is 5697.79 angstrom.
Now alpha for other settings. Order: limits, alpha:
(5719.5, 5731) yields 5721.46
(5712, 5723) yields 5721.46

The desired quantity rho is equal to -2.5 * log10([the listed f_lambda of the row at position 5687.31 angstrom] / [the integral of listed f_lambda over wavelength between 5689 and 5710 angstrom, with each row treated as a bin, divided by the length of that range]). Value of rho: 0.02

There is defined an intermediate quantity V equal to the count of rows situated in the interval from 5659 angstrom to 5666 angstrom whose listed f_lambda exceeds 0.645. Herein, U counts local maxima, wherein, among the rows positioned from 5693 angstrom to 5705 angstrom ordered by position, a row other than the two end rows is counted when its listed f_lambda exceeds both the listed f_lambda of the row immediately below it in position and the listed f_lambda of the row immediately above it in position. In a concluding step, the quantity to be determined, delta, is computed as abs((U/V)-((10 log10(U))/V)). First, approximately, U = 2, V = 4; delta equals 0.25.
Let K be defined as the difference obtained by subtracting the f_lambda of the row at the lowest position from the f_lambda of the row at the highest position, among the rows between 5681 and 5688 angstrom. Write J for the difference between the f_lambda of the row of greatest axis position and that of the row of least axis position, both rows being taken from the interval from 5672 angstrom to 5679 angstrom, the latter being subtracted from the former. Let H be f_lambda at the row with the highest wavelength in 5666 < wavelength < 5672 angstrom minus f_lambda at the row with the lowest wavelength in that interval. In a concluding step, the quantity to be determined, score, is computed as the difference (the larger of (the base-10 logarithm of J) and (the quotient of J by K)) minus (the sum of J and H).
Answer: -1.4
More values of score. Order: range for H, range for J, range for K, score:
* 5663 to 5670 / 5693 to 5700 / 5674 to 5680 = 0.0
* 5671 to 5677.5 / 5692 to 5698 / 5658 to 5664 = 0.4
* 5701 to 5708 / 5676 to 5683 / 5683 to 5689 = -1.2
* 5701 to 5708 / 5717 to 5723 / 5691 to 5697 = -1.7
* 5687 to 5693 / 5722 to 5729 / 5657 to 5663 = 0.5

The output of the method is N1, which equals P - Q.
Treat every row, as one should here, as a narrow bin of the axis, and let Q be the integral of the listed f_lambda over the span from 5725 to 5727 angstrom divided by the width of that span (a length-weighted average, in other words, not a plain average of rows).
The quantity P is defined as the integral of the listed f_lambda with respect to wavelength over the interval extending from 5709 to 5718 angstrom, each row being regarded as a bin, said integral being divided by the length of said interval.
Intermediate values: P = 0.636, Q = 0.664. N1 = -0.03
